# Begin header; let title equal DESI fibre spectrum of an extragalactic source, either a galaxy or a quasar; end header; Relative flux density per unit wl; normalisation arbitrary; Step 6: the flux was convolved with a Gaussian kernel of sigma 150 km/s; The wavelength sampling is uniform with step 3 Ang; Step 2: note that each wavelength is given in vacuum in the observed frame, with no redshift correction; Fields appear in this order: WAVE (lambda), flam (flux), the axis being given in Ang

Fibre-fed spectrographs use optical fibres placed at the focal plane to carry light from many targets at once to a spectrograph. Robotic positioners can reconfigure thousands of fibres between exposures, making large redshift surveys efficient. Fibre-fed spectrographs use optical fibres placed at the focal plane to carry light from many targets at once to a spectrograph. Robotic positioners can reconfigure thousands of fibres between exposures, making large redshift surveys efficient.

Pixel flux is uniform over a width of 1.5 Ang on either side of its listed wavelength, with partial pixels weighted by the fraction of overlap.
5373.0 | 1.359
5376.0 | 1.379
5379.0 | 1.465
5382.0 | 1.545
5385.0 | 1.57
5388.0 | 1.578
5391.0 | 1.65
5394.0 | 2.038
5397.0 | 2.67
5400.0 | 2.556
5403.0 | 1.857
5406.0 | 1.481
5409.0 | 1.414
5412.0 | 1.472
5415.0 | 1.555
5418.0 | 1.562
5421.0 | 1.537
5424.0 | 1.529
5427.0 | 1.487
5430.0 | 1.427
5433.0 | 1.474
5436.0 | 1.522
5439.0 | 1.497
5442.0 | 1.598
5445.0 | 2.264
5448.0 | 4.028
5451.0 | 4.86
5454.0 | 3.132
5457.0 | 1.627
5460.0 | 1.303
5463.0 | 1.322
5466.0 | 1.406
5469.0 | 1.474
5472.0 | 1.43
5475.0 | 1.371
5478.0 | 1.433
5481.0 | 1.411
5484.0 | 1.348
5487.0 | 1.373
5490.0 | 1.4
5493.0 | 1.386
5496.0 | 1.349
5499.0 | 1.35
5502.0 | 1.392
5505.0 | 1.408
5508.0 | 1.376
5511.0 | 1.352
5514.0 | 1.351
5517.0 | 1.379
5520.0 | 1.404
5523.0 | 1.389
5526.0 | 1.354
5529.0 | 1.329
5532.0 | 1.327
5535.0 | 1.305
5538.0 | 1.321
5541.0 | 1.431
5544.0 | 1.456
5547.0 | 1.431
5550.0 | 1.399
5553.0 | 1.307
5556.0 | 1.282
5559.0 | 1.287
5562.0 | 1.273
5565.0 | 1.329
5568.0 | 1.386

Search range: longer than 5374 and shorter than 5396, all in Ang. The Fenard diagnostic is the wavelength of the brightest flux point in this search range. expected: 5394.0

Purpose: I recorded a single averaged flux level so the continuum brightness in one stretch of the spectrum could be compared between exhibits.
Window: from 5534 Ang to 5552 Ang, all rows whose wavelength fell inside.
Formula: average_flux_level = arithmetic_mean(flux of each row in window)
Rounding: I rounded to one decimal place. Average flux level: 1.4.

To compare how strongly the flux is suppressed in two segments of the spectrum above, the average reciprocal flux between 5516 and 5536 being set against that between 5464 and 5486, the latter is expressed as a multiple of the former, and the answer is 1.0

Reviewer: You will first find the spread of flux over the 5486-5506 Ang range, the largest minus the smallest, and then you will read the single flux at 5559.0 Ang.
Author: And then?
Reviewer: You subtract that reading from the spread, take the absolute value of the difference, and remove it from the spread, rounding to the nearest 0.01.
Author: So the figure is -1.17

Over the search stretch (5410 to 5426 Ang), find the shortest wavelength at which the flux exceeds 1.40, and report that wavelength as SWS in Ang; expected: 5412.0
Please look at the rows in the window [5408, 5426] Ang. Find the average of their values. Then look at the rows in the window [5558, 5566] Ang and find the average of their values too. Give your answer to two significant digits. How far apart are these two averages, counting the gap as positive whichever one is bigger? 0.22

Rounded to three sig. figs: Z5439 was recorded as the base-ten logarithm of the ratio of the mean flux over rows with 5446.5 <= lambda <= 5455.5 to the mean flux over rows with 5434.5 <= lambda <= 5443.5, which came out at 0.416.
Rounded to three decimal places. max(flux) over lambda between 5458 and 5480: 1.474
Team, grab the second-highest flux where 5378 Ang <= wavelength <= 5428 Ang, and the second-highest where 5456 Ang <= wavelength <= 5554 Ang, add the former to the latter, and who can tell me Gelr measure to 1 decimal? 4.0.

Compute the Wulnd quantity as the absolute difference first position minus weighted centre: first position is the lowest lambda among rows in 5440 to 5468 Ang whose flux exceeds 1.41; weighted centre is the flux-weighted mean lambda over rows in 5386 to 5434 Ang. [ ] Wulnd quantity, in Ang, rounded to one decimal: 33.1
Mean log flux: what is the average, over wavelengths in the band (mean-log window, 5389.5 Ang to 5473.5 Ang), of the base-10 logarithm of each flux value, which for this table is 0.250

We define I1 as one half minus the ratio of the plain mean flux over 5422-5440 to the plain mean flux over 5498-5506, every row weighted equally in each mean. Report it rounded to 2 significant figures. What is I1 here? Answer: -0.58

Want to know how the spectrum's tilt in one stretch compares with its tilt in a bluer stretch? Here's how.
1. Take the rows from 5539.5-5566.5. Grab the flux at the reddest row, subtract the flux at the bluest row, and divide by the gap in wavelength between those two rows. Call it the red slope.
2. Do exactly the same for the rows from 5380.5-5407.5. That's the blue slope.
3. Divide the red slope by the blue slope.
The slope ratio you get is 1.6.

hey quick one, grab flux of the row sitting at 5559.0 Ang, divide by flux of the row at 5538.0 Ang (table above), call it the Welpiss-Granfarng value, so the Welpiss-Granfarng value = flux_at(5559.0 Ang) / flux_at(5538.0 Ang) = 0.97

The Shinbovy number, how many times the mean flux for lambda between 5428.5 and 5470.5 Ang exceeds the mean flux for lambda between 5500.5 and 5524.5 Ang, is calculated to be 1.50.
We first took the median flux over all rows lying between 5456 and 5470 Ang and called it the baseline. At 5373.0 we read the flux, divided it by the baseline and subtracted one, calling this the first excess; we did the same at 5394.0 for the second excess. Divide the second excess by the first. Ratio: -13.4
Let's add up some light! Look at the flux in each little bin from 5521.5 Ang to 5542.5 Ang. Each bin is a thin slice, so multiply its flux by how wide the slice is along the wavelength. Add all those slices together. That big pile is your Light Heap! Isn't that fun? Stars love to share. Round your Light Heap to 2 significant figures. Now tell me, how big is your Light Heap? 28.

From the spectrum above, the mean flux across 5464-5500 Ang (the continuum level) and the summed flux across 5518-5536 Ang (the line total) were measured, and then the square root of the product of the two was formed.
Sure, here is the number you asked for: 3.36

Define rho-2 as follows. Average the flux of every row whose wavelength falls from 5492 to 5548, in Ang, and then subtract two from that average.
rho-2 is -0.63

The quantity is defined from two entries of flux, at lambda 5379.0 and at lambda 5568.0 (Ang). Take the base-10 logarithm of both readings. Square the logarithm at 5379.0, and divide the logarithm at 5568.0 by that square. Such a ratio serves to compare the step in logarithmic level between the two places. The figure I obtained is 5.2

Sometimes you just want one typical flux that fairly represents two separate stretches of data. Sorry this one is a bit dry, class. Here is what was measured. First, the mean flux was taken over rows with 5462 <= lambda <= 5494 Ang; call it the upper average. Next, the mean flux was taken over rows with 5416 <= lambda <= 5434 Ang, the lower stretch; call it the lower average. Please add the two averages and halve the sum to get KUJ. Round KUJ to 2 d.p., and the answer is 1.45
